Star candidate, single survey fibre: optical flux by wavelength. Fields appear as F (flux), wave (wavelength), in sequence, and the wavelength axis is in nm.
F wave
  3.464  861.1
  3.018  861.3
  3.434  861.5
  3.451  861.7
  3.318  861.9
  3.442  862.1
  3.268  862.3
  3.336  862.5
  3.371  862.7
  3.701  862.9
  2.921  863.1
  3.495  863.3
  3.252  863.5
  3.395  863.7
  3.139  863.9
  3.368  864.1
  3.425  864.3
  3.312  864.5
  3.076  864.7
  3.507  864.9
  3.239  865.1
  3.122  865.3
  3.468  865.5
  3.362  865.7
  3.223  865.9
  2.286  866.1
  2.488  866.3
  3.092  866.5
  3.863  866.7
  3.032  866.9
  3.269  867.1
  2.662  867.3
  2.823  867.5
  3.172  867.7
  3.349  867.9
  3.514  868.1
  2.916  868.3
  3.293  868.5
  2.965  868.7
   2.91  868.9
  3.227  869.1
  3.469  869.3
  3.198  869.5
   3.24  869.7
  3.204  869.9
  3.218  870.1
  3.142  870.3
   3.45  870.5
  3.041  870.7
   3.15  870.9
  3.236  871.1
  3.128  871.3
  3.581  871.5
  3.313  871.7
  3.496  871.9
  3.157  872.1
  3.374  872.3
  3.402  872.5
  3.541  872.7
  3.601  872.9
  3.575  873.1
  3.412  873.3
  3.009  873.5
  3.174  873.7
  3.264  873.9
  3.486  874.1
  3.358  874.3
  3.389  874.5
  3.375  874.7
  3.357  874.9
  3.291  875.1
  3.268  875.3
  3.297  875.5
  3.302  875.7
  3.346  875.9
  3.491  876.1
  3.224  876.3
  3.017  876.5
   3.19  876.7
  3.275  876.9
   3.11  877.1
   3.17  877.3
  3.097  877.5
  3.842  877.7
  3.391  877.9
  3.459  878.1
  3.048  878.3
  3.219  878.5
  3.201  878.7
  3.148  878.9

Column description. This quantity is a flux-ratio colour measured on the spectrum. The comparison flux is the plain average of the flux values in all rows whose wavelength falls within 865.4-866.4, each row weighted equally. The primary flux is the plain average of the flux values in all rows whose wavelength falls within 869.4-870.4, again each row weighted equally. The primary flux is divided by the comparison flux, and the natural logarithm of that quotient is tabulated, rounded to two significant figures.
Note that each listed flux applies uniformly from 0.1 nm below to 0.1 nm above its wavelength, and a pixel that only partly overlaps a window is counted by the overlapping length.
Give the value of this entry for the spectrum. 0.076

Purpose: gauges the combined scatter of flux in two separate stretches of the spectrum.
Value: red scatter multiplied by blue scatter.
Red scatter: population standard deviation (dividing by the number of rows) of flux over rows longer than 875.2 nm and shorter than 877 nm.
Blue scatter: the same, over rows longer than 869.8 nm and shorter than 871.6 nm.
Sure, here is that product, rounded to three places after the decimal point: 0.019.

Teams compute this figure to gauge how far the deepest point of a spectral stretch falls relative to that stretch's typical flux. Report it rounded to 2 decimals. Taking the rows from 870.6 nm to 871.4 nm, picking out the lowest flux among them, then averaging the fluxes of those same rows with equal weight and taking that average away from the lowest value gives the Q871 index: -0.10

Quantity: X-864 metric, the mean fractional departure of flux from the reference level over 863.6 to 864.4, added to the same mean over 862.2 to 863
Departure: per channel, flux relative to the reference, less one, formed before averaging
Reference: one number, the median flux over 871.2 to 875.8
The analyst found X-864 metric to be 0.01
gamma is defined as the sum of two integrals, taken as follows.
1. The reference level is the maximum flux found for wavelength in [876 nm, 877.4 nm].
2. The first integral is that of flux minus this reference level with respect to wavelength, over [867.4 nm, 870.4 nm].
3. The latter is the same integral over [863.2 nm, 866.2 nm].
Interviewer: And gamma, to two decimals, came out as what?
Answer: -1.68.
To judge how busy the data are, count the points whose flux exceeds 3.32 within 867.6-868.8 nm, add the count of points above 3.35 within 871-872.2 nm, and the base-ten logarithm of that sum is 0.60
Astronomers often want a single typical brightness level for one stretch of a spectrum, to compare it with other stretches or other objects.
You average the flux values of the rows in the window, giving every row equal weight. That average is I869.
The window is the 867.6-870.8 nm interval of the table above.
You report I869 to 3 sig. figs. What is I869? 3.21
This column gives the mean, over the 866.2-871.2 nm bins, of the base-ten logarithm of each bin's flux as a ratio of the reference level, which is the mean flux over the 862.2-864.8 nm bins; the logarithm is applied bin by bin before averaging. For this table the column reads -0.023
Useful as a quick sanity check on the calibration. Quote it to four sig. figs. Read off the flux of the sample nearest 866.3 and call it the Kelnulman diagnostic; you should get 2.488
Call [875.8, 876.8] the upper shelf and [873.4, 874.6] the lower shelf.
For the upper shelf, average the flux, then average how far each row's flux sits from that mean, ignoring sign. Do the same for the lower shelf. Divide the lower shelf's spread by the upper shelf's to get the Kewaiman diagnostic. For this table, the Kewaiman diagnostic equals 1.0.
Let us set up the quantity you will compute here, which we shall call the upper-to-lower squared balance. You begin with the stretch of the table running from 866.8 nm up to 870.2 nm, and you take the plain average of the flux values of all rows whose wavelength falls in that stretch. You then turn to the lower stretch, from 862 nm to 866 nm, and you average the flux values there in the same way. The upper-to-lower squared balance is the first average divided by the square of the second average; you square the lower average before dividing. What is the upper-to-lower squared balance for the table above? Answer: 0.29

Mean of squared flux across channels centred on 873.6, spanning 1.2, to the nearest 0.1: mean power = 11.1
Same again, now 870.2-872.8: 11.0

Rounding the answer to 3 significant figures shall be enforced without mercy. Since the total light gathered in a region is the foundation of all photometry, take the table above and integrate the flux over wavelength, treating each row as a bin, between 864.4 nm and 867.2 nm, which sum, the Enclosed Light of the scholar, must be 8.87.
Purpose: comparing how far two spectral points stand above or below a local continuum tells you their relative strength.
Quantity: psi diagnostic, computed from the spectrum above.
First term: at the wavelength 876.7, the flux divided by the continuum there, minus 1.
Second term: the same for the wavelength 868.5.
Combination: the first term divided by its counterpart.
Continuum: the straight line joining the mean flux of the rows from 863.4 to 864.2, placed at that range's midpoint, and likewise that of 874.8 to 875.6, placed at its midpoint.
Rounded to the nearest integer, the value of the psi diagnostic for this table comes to 73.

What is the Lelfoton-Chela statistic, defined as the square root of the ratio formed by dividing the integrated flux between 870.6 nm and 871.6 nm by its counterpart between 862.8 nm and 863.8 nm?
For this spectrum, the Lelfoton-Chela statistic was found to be 0.981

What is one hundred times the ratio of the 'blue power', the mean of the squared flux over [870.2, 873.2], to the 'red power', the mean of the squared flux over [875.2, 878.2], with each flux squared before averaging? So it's 103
